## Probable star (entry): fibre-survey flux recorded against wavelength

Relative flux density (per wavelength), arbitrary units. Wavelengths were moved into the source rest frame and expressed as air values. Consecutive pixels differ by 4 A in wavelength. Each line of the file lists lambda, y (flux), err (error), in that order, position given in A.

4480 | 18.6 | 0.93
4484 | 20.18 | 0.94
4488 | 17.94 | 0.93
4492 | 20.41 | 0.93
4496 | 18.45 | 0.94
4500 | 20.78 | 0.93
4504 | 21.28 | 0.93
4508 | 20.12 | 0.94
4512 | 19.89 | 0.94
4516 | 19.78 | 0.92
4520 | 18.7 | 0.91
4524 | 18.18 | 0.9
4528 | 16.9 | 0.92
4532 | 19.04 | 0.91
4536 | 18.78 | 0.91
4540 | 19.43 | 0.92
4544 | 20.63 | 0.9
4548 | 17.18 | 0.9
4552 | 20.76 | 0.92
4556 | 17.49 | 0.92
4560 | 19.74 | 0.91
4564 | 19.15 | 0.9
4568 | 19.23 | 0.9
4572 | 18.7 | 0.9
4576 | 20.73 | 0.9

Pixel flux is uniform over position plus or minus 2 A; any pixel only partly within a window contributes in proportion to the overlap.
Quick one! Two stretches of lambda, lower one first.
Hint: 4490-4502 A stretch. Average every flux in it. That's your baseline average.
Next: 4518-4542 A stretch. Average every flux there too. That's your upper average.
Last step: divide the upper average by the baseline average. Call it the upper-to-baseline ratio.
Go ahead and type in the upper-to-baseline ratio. 0.93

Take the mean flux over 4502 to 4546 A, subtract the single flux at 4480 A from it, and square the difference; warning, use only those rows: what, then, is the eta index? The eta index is 0.5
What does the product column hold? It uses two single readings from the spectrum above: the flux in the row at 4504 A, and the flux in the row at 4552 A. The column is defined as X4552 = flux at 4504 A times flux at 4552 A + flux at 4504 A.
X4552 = 463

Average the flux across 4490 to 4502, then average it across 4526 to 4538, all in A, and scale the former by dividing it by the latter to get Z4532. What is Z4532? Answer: 1.09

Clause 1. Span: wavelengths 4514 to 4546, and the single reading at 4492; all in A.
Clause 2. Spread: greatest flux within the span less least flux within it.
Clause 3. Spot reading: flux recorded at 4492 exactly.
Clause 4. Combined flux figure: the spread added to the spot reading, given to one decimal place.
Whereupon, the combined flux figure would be 24.1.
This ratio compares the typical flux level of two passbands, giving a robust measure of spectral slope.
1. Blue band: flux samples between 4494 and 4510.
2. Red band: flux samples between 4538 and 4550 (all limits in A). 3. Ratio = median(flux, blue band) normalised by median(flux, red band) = 1.05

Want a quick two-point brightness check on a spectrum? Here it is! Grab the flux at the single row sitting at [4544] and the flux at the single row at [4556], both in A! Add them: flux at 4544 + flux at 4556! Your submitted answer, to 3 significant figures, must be 38.1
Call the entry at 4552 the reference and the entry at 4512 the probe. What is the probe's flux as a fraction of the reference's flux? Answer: 0.96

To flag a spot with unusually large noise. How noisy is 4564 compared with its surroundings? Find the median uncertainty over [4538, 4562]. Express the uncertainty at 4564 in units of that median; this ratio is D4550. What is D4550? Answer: 0.984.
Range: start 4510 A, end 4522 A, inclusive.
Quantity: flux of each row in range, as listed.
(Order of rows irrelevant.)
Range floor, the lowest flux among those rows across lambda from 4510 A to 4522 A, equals 18.7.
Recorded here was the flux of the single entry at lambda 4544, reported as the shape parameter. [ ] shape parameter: 20.63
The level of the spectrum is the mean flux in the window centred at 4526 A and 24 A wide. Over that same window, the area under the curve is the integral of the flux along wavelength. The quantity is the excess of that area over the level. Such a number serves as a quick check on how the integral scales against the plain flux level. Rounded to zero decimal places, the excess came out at 427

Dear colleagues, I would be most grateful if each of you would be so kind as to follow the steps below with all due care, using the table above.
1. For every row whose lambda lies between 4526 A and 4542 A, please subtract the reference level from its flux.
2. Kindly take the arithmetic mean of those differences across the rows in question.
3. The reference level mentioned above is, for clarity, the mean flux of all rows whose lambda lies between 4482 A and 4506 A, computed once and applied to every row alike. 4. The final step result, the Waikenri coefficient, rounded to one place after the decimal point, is -1.3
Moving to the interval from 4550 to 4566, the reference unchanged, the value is -0.6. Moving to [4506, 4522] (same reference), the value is -0.2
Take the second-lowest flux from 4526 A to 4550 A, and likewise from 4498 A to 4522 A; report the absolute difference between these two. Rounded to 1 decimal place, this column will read 2.6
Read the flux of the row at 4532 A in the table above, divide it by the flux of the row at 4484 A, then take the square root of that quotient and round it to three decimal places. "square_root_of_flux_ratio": 0.971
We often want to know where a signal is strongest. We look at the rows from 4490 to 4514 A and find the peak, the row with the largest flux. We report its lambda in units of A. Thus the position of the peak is 4504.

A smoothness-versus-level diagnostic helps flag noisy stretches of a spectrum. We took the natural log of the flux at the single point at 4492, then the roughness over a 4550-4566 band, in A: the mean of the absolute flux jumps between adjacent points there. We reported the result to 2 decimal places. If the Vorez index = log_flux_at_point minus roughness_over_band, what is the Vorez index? 0.98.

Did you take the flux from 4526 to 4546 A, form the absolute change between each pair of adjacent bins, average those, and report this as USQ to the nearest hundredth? 1.06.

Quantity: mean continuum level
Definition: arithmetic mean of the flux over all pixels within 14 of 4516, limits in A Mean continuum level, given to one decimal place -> 19.3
